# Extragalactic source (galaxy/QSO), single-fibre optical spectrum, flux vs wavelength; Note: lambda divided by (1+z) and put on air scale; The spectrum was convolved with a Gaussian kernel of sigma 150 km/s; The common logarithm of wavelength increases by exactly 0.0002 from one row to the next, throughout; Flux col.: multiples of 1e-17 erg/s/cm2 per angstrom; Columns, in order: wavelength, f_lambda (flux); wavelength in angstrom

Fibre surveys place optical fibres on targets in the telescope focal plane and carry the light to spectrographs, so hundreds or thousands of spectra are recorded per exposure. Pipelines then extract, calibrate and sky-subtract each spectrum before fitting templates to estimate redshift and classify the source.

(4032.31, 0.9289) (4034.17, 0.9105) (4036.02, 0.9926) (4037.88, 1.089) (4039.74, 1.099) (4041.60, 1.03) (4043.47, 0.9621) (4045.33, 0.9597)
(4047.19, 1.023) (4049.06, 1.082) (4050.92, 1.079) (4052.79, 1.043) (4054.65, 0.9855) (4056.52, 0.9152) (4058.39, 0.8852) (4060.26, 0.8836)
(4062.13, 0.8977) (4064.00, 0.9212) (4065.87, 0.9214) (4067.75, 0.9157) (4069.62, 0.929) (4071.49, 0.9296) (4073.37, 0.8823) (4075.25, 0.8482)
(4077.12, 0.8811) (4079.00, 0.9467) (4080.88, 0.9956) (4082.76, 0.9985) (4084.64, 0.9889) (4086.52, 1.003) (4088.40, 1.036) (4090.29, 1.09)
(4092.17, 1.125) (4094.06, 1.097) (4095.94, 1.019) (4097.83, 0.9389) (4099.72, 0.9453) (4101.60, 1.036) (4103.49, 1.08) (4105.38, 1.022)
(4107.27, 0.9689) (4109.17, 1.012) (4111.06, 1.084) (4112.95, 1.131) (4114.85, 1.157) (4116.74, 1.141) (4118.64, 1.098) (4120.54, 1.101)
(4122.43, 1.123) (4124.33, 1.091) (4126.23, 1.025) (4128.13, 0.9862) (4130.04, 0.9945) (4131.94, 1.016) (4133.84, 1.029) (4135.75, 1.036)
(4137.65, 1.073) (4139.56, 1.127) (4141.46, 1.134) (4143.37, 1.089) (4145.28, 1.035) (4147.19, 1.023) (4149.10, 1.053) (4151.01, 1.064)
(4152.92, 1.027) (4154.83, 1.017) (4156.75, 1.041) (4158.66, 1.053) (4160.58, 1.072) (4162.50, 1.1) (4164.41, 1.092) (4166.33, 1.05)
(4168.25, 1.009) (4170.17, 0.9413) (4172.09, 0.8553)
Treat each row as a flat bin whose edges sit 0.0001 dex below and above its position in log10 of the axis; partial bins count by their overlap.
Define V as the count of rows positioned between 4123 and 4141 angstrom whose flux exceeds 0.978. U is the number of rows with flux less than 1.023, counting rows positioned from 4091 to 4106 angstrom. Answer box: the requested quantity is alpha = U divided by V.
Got 0.44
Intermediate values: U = 4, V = 9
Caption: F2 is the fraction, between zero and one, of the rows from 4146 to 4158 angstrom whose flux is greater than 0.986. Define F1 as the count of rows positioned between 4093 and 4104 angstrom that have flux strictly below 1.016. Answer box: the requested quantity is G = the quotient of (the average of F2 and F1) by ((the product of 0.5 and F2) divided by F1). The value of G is 6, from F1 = 2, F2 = 1.00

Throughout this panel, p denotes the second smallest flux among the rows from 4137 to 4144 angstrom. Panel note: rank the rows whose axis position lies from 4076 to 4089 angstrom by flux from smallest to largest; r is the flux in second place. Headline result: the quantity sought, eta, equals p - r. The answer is 0.14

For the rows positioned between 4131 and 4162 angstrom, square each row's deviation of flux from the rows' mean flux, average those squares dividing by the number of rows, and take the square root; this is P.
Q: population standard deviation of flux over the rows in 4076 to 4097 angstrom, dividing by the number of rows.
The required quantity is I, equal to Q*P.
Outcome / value 0.0023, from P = 0.035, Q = 0.067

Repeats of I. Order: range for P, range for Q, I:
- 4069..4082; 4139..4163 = 0.0017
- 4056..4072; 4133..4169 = 0.0006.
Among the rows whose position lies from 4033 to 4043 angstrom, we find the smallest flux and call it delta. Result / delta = 0.9105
